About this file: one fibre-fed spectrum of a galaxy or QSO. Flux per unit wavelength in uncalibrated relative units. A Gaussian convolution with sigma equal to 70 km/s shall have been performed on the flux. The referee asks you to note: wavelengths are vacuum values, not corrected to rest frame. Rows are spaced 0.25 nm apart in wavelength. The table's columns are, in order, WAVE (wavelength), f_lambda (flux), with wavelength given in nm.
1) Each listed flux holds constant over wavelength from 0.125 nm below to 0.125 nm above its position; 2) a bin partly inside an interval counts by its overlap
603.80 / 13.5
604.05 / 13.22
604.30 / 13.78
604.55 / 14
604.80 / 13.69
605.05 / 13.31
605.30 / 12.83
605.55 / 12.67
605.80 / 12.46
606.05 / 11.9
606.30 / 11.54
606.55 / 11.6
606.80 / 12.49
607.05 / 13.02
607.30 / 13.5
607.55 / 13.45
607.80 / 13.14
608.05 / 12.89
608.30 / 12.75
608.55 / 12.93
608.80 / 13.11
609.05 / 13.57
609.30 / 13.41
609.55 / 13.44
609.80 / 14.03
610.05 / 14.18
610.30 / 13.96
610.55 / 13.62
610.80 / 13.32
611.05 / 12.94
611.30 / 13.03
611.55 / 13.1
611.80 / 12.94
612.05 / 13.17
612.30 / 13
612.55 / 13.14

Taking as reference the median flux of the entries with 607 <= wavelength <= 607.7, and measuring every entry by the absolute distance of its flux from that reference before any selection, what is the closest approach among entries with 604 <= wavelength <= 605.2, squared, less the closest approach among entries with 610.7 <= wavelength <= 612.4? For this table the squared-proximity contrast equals -0.11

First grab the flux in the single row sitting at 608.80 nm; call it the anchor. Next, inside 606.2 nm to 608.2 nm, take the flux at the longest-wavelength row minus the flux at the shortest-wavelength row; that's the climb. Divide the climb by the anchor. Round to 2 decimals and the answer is 0.10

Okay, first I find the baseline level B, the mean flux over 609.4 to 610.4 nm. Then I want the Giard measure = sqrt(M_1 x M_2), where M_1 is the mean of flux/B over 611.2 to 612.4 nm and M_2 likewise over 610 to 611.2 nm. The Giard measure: 0.958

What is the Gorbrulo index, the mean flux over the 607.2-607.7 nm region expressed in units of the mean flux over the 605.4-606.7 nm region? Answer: 1.12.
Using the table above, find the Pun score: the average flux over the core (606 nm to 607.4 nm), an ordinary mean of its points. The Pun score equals 12.3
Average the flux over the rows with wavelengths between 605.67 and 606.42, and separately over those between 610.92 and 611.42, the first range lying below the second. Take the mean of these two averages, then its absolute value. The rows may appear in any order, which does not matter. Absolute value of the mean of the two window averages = 12.48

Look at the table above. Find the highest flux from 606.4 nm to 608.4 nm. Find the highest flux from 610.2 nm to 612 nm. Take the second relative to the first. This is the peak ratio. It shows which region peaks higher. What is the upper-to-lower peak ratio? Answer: 1.03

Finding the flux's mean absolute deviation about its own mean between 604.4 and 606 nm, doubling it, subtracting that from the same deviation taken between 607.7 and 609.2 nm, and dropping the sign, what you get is 0.8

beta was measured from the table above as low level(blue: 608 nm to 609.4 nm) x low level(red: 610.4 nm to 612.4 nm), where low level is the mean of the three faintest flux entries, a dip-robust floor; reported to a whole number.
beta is 167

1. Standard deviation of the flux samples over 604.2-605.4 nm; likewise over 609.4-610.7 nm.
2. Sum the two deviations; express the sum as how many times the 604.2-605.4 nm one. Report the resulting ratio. 1.66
